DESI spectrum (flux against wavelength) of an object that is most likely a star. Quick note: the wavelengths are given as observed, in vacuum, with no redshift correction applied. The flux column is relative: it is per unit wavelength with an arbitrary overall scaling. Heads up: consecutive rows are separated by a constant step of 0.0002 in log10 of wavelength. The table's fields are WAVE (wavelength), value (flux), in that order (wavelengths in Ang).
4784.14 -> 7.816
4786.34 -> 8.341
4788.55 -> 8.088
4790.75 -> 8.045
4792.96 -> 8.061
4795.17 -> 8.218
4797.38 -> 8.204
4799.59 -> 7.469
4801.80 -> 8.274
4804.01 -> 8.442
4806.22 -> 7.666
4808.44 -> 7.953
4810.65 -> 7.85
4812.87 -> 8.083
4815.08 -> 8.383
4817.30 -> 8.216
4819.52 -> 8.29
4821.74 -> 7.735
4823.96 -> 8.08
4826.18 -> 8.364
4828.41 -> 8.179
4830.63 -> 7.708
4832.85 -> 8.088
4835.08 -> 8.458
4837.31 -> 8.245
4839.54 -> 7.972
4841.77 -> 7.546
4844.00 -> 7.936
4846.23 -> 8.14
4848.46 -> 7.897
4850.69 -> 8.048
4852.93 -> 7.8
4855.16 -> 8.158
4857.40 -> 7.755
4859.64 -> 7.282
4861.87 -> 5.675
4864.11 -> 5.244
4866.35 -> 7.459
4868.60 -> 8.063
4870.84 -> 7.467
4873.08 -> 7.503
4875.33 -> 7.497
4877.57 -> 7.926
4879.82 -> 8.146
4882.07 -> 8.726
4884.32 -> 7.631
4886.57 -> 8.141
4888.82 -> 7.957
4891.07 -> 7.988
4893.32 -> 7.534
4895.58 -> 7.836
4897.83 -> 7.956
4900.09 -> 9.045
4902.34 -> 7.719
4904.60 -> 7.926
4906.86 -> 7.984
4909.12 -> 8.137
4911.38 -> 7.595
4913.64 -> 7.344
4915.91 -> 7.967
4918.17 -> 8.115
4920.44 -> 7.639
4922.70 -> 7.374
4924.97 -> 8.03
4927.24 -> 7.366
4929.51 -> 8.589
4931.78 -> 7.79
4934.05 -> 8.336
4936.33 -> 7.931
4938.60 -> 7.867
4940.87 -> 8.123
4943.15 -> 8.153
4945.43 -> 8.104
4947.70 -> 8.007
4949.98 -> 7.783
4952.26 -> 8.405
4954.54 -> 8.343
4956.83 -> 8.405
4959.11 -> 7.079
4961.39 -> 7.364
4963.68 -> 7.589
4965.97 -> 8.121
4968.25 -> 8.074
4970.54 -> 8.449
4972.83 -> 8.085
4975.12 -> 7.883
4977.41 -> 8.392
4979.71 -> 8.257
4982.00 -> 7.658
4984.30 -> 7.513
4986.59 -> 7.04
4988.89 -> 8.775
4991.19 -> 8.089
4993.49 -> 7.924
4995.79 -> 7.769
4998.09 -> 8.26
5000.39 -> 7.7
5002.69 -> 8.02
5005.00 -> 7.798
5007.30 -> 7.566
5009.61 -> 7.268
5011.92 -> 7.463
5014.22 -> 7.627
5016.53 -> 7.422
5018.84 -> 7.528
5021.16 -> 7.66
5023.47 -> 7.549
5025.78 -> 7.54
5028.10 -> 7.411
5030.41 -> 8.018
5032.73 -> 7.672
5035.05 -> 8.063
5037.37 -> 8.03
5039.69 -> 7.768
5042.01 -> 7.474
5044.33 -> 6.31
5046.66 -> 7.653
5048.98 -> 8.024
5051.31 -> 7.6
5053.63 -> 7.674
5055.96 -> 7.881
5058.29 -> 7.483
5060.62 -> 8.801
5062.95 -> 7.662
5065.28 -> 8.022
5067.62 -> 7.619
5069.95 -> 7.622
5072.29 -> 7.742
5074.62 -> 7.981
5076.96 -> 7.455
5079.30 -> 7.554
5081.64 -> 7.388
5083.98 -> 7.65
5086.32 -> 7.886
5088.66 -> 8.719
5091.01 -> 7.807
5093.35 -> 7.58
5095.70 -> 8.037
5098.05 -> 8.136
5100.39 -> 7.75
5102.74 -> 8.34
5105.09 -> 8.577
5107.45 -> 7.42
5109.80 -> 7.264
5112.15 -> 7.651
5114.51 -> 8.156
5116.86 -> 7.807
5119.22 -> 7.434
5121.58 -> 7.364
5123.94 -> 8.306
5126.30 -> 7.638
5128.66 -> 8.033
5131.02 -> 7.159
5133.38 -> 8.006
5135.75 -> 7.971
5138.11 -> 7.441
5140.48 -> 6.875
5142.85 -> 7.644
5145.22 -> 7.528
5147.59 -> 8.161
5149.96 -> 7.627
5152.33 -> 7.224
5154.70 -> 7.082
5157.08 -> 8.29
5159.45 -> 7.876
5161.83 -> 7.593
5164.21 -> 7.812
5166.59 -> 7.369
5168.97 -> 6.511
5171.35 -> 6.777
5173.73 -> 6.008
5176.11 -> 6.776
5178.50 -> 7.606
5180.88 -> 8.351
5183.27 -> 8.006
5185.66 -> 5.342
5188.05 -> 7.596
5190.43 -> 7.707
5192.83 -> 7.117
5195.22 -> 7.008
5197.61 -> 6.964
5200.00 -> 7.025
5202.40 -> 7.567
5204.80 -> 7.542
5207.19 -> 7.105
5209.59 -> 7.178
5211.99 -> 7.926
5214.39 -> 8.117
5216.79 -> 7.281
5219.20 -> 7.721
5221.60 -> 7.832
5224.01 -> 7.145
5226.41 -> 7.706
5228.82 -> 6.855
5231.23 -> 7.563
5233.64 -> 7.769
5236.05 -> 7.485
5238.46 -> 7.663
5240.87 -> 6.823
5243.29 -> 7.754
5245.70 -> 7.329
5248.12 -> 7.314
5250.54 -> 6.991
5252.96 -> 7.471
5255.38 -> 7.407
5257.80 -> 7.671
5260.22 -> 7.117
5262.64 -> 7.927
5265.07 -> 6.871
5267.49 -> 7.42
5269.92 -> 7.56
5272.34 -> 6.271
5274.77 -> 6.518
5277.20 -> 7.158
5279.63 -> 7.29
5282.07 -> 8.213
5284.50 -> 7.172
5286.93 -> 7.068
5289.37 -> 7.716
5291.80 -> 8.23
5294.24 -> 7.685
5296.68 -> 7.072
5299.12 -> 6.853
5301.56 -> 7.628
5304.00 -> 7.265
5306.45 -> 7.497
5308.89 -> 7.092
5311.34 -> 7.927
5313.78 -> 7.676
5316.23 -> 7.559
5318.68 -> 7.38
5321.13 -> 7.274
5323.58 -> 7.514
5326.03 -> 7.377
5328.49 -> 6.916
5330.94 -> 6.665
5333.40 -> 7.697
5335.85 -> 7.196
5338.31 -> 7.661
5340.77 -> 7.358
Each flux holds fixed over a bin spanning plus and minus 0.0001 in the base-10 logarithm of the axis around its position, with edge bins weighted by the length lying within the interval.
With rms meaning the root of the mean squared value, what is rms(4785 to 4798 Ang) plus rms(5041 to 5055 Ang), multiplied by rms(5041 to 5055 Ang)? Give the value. 117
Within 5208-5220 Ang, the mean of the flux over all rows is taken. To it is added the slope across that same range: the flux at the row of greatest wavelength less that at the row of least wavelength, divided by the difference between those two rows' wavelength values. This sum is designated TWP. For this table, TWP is 7.7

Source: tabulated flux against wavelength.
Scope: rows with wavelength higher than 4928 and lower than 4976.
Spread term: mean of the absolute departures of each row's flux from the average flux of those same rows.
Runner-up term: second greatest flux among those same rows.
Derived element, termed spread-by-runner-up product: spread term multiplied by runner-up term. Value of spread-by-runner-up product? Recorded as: 2.3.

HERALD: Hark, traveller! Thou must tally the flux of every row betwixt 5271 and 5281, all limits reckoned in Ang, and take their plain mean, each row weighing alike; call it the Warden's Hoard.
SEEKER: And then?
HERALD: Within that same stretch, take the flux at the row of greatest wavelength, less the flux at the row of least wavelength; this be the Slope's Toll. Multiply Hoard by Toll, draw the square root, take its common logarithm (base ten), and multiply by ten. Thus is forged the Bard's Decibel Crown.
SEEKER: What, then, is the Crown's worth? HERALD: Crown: 4.2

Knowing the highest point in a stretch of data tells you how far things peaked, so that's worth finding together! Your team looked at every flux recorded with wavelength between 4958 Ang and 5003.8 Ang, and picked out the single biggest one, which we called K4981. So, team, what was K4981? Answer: 8.775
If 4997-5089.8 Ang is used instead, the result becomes 8.801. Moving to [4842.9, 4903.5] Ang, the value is 9.045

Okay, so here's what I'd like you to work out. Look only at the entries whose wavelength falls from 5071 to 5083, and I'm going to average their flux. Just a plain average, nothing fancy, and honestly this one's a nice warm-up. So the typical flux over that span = 7.62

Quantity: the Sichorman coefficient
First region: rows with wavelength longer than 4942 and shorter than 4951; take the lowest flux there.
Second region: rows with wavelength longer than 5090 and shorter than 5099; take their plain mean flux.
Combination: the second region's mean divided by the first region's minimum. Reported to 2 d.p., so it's 1.01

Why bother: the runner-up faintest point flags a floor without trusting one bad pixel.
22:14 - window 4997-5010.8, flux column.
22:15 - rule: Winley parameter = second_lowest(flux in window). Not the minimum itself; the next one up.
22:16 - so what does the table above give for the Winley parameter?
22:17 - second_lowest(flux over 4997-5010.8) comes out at 7.566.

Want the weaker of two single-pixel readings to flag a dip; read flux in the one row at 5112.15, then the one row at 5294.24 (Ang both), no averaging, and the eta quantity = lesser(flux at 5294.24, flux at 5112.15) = 7.65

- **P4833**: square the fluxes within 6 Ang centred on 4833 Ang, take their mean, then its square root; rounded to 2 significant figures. 8.1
